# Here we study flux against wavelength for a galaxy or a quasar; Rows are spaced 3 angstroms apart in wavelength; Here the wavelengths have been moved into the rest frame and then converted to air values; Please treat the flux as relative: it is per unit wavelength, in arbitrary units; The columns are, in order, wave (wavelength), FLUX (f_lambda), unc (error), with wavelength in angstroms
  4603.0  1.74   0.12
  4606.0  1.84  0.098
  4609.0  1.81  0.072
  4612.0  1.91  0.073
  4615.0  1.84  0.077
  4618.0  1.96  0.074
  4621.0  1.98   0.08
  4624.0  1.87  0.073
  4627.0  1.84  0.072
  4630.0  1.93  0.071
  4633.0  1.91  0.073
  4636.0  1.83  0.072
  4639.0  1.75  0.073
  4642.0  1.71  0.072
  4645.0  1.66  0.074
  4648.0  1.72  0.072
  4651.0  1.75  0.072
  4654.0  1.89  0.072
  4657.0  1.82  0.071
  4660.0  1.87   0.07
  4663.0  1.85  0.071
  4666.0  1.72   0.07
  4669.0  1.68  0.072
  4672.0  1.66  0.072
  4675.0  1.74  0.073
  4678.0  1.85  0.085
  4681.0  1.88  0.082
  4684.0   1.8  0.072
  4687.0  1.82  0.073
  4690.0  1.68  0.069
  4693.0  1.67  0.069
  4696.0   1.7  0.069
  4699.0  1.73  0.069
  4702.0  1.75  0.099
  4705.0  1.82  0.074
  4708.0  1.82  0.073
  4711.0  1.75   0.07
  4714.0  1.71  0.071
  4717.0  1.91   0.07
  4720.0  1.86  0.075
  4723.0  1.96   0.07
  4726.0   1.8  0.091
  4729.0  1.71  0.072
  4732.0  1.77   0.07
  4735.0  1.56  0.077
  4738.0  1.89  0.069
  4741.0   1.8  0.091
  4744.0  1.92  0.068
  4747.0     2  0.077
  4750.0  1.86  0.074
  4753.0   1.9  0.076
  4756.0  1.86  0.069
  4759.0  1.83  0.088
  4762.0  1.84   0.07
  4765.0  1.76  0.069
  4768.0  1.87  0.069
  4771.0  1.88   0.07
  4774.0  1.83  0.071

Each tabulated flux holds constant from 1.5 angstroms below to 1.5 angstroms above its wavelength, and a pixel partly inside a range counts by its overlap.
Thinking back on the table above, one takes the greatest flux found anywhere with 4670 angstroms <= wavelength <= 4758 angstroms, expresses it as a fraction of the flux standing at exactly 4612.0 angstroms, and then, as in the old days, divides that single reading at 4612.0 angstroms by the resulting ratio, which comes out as 1.82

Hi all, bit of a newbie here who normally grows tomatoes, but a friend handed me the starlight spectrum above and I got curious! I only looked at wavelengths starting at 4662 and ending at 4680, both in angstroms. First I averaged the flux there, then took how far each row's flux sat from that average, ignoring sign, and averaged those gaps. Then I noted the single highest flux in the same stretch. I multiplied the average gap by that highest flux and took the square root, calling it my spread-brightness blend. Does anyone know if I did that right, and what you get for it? 0.351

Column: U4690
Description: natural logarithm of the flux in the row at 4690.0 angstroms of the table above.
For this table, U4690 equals 0.52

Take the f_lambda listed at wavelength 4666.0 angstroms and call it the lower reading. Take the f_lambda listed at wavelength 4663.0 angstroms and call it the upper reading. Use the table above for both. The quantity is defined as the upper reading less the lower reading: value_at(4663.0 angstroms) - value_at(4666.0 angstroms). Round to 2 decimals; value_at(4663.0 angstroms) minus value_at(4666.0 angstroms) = 0.13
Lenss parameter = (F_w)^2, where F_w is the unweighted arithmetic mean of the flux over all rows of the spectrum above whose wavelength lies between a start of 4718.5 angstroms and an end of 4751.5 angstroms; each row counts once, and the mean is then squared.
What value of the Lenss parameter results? 3.35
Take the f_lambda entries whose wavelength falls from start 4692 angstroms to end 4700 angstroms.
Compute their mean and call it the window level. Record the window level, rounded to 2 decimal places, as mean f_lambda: 1.70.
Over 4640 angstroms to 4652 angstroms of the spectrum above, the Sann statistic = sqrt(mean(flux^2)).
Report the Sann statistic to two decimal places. 1.71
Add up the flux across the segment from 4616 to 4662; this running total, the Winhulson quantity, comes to 27.5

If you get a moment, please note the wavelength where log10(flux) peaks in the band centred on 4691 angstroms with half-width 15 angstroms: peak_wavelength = 4681.0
